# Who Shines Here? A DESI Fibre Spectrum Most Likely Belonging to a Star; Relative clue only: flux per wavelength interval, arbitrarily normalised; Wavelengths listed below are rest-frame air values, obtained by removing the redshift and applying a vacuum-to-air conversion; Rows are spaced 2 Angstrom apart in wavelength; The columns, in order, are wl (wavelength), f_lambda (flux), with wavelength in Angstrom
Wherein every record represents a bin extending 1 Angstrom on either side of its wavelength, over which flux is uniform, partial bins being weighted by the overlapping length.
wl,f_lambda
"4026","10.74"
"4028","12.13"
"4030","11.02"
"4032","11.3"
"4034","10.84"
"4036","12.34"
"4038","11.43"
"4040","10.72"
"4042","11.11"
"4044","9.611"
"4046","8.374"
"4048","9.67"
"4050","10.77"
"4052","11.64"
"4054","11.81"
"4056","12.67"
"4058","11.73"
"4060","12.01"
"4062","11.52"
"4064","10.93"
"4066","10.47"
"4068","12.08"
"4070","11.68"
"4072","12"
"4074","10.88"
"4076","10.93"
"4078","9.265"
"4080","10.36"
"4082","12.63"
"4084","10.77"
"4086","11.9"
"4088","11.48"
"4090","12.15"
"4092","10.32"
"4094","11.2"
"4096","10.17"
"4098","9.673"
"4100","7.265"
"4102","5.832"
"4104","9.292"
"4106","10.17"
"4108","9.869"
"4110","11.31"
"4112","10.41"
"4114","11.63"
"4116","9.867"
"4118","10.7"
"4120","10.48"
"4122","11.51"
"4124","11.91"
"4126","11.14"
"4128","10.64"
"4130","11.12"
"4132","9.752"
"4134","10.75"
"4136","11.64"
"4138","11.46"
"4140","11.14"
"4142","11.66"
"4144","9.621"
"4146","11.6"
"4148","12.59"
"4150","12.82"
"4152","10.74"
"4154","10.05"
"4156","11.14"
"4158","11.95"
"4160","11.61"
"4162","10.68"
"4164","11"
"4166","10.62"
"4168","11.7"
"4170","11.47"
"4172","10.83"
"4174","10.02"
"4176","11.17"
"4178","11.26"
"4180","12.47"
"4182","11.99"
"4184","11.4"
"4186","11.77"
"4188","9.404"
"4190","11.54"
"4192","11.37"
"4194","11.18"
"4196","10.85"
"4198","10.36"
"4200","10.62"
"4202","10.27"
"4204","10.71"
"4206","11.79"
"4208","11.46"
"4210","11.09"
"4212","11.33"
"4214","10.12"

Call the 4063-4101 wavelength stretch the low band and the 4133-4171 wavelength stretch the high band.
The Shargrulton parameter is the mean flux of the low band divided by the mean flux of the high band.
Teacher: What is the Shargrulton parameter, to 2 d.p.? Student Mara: 0.96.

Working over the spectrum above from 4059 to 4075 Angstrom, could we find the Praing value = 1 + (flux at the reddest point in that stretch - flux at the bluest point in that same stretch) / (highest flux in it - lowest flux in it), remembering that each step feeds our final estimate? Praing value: 0.30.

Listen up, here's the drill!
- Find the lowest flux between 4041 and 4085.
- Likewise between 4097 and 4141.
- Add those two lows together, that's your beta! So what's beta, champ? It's 14.2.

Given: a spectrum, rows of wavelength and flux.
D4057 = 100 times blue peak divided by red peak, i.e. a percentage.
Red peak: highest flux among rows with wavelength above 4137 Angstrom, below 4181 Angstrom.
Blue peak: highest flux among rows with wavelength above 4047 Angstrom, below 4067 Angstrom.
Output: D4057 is 99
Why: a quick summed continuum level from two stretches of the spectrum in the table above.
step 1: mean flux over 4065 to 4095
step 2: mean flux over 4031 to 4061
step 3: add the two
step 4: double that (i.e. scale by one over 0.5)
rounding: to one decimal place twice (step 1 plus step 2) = 44.6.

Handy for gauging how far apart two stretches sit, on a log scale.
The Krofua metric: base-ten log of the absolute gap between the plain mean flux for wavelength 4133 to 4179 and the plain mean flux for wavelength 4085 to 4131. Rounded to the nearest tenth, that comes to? -0.1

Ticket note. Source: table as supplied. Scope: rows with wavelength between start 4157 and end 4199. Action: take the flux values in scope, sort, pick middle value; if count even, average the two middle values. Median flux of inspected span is 11.3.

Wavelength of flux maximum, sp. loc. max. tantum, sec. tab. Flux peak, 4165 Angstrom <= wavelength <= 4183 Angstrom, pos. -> 4180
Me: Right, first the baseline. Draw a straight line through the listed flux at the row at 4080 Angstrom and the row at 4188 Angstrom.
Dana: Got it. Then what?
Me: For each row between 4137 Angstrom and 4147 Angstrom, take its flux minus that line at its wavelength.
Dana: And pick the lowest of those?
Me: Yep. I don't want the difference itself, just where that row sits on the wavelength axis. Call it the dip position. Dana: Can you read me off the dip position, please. 4144 Angstrom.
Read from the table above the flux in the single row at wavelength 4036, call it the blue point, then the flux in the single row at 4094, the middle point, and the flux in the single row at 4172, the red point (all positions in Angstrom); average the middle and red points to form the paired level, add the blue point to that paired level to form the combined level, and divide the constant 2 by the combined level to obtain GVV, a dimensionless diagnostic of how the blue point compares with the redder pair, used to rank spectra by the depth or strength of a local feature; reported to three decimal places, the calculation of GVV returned 0.086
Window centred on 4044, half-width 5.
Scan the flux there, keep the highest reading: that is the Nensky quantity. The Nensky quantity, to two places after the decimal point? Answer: 11.11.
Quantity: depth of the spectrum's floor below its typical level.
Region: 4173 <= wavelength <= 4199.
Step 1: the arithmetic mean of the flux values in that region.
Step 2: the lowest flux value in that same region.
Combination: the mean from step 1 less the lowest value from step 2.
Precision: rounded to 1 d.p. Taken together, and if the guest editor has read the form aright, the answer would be 1.7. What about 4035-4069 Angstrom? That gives 2.7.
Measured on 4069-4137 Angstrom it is 4.8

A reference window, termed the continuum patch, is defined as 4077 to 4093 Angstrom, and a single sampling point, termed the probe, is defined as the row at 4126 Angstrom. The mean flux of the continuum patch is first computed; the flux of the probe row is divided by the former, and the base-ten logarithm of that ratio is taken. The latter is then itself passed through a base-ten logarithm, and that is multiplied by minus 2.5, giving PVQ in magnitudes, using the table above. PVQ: 7.3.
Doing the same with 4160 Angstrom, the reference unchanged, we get 4.3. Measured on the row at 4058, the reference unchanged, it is 4.1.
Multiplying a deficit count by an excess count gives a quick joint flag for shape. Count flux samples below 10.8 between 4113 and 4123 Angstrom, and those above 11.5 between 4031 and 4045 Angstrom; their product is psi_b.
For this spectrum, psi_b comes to 3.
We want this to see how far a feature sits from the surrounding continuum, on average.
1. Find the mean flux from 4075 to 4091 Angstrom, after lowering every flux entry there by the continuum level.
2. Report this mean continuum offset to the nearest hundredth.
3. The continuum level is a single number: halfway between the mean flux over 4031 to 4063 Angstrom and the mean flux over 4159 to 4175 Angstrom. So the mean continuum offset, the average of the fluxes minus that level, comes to 0.14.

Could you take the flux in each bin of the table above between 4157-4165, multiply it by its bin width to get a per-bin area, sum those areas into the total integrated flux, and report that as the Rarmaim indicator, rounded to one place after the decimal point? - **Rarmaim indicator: 90.5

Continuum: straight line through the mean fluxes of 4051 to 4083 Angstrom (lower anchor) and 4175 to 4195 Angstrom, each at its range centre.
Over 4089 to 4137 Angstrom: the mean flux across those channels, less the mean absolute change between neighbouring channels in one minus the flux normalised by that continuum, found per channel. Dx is 10.3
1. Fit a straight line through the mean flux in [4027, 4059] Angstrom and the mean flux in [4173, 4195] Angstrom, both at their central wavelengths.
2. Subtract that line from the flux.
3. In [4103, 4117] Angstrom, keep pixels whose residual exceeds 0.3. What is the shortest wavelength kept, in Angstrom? 4114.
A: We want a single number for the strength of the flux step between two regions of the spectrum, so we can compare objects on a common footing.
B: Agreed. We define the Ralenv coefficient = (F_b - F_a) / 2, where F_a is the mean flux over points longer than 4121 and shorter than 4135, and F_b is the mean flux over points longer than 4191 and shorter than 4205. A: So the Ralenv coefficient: -0.1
